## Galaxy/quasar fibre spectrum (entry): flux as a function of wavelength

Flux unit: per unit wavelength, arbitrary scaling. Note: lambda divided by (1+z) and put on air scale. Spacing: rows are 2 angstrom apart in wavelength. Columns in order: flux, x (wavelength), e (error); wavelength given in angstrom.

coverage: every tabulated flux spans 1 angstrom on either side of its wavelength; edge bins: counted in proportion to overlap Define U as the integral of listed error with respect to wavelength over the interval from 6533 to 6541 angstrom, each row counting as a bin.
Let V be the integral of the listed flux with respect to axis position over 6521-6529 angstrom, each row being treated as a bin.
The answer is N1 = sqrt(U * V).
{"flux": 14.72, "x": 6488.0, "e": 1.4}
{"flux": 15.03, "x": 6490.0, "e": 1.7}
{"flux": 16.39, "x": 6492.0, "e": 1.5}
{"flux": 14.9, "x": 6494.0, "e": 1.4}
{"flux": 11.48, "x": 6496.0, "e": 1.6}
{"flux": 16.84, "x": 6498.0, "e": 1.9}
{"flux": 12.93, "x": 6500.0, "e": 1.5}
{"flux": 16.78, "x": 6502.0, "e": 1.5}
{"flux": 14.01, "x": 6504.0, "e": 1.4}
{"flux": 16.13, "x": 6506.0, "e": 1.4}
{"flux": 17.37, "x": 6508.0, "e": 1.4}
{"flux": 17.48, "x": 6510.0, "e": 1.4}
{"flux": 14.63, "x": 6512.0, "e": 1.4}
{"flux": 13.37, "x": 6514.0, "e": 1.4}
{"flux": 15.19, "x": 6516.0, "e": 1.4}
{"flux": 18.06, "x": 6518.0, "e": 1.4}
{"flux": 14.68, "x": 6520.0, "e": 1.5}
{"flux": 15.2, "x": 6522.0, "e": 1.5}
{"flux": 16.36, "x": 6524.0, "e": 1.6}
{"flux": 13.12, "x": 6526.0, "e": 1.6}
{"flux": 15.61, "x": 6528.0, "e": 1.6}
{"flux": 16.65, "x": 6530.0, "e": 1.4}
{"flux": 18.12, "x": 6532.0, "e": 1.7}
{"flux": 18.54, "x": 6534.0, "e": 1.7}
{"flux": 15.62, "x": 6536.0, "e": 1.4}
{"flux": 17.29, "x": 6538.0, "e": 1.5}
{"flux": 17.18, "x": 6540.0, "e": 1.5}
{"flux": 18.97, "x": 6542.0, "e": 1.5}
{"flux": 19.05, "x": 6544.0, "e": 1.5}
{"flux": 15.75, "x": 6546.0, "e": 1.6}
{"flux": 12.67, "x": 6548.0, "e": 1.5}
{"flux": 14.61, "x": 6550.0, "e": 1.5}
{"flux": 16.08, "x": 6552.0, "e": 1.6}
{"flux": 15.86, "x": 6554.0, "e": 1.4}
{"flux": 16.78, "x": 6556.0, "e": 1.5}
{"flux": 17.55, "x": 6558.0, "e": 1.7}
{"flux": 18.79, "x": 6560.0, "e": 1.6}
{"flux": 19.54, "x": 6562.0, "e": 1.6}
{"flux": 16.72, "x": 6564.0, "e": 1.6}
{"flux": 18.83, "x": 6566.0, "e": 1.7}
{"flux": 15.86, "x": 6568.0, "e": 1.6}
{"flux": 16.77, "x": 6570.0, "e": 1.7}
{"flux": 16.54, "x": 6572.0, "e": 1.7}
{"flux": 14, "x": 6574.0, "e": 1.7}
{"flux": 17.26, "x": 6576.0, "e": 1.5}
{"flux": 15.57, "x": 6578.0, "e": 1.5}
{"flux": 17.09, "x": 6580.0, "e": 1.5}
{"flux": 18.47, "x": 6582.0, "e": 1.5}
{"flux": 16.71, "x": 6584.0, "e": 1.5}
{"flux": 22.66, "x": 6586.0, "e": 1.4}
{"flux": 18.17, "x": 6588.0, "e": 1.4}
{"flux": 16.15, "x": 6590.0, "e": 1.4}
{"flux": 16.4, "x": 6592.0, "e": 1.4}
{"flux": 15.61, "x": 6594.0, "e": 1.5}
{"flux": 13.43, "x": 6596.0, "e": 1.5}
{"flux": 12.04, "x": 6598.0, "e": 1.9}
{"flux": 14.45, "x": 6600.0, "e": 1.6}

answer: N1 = 38.4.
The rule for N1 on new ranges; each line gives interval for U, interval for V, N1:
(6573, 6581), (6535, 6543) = 41.4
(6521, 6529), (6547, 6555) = 38.6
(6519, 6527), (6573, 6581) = 39.8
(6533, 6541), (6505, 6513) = 40.0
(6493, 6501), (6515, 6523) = 40.2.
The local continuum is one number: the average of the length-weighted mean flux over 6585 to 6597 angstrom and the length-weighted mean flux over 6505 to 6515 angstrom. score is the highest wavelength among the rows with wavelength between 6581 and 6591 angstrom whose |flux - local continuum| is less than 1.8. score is 6590.0 angstrom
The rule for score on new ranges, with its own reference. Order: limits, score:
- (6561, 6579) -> 6578.0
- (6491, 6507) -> 6506.0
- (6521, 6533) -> 6532.0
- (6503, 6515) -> 6510.0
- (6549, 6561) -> 6558.0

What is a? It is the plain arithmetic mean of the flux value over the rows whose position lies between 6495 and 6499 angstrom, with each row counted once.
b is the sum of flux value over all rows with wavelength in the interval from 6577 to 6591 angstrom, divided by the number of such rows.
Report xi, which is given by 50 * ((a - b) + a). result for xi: 524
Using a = 14.2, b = 17.8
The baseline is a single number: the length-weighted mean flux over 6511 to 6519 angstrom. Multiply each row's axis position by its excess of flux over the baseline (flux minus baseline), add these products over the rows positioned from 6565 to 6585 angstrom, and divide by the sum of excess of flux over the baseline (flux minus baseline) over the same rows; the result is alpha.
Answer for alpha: 6575.1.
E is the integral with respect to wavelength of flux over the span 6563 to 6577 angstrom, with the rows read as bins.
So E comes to 232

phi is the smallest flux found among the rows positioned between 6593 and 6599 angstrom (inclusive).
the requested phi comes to 12.04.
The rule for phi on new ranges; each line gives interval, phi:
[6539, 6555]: 12.67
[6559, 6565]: 16.72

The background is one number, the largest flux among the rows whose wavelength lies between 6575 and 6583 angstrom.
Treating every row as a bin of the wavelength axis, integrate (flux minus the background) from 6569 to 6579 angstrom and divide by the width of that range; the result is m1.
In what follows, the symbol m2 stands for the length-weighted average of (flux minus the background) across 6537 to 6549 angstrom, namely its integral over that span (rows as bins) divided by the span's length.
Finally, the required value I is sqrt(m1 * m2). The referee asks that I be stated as 2.0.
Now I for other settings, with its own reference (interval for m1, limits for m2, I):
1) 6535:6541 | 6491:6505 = 2.6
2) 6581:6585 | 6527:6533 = 1.2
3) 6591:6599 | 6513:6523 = 3.6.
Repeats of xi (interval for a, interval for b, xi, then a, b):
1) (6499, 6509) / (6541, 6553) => 735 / 15.4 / 16.2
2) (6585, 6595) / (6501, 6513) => 976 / 17.8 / 16.1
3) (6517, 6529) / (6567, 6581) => 743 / 15.5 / 16.2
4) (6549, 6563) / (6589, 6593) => 889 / 17.0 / 16.3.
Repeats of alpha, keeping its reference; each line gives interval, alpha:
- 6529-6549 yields 6536.6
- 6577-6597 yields 6584.3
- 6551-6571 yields 6561.7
